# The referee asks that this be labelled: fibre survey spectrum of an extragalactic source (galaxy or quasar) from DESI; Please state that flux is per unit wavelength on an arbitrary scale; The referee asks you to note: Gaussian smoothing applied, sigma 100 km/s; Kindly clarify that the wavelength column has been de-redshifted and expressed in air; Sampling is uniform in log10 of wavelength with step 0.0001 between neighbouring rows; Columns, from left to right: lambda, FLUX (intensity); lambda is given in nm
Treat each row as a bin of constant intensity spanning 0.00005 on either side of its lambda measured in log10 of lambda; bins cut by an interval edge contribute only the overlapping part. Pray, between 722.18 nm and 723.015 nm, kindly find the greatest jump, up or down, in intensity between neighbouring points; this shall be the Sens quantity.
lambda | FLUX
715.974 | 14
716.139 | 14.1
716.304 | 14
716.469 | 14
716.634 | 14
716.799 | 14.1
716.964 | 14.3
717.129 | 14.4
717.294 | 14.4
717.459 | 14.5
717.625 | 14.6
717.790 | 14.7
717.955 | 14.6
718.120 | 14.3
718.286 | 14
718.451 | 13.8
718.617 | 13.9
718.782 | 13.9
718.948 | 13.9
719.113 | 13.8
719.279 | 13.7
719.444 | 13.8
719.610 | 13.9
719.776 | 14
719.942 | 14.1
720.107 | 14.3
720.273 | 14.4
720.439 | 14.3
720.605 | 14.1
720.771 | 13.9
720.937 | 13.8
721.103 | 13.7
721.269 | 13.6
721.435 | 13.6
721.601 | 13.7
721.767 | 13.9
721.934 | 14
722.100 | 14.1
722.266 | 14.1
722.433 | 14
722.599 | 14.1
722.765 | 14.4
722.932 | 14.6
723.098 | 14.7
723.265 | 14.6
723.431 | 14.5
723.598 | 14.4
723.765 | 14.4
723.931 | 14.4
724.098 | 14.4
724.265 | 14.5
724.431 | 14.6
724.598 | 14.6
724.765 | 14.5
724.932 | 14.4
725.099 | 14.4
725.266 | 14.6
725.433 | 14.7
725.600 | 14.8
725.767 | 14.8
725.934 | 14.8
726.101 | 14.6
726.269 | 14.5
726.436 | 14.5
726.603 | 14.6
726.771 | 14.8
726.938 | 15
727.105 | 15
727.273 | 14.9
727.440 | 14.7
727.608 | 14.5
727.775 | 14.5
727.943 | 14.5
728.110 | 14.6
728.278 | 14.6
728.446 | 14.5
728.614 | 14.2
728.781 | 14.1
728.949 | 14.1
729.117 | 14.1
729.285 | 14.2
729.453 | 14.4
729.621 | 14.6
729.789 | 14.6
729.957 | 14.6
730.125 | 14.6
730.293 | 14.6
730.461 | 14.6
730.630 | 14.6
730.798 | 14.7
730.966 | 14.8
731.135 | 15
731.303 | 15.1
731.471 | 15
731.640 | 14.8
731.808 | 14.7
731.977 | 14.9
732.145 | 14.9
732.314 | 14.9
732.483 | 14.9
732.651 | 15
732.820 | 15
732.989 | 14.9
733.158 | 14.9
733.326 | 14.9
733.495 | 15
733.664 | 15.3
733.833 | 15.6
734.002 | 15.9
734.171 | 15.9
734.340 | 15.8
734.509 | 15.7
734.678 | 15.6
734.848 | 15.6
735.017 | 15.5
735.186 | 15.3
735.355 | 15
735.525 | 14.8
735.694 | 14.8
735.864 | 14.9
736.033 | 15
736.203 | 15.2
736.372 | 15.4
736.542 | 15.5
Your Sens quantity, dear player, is 0.30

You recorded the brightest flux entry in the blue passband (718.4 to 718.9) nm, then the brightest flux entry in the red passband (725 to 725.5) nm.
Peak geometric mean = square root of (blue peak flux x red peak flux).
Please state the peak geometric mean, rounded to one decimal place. 14.3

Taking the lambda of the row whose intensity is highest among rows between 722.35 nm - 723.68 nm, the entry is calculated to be 723.098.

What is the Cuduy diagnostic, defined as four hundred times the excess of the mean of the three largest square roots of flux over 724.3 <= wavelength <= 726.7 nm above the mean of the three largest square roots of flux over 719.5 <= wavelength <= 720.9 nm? 24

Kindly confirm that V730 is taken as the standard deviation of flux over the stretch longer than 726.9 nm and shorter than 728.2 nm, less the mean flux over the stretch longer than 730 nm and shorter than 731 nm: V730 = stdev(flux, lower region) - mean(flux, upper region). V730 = -14.4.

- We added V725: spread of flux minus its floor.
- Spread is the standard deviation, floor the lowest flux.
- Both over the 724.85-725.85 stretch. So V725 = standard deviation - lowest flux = -14.2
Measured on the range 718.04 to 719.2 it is -13.6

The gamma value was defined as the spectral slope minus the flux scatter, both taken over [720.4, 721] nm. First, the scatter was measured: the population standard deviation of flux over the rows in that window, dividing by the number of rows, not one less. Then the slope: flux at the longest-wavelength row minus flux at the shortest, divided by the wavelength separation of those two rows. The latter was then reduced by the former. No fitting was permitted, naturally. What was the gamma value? -1.2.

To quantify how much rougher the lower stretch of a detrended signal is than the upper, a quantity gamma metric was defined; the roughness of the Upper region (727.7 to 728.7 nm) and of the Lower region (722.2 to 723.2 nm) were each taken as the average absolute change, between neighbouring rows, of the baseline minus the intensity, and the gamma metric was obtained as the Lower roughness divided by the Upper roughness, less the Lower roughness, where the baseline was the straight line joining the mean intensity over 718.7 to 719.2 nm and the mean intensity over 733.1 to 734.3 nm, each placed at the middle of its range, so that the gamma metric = 1.2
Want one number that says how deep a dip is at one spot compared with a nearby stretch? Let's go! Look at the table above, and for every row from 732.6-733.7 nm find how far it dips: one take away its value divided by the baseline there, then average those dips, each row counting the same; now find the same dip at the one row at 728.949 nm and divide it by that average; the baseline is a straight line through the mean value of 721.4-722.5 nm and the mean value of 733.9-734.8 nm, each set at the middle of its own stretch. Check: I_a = 1.5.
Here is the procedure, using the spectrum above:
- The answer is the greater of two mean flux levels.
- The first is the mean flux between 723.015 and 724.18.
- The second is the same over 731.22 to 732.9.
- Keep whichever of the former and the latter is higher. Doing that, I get 14.92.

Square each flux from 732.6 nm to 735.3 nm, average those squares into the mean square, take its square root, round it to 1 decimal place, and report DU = 15.4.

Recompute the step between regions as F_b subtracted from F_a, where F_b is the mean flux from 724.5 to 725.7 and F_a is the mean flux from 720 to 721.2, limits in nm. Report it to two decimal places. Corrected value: -0.50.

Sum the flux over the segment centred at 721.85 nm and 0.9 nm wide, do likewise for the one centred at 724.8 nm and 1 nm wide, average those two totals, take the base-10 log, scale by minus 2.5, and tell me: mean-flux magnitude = -4.83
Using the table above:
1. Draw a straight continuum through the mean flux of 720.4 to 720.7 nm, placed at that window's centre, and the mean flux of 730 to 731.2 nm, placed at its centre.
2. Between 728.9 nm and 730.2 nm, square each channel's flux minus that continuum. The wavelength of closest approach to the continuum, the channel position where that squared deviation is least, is 729.621 nm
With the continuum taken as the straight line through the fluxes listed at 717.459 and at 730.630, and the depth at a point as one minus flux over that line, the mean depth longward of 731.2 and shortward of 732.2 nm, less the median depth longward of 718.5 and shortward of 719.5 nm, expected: -0.066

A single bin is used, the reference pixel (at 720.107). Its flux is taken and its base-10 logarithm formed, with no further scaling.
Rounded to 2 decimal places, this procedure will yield 1.16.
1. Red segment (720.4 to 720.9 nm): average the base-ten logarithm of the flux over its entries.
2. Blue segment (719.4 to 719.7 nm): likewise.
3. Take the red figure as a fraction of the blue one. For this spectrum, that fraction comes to 1.007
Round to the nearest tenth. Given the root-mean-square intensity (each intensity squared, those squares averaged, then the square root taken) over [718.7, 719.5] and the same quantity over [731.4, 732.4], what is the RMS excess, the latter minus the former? 1.0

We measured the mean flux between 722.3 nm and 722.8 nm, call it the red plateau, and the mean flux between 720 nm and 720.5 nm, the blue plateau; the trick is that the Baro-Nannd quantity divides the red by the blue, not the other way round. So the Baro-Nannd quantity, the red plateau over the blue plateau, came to 0.99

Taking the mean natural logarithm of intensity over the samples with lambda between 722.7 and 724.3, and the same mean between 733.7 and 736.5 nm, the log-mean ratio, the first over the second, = 0.978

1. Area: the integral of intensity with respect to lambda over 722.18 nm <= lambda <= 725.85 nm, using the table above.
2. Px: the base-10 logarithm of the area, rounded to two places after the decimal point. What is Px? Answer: 1.73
